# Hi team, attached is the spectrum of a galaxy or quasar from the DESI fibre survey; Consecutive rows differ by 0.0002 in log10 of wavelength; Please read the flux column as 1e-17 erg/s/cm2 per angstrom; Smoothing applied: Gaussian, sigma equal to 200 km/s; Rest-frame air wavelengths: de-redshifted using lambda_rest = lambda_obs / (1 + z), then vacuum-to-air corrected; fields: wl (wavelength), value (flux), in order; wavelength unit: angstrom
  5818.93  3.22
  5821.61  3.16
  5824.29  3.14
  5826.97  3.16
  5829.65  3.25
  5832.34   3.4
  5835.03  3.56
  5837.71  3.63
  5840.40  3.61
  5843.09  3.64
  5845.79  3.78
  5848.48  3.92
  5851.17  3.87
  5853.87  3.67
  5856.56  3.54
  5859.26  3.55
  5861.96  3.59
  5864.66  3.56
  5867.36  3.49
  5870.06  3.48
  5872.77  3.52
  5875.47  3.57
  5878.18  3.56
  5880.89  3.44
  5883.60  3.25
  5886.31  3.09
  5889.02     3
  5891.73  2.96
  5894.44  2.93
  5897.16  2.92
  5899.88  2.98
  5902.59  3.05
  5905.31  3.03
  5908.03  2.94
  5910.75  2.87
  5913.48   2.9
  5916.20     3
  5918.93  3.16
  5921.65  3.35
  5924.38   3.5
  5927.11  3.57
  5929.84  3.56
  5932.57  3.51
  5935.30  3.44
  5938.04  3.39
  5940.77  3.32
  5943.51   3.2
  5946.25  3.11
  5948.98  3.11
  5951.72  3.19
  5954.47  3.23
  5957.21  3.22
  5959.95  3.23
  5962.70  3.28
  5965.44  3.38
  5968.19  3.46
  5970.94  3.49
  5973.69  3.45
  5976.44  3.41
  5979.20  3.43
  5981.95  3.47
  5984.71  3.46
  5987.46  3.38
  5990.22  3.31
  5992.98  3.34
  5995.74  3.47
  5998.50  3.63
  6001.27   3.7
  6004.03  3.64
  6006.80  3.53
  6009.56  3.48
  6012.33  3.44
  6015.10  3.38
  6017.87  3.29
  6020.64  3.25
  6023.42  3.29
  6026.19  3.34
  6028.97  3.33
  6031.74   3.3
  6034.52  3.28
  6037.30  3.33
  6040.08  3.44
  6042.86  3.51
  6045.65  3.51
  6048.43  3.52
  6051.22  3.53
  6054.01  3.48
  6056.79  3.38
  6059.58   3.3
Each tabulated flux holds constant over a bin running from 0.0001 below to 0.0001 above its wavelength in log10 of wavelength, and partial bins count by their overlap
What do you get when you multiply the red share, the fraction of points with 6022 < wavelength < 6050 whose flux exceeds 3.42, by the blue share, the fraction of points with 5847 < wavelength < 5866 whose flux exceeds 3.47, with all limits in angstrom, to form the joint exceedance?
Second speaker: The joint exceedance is 0.40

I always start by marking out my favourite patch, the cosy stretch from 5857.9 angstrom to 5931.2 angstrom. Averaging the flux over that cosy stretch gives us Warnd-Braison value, 3.25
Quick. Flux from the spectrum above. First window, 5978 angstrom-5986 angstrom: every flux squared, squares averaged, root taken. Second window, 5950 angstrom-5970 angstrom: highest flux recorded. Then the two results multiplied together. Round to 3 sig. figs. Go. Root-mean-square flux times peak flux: 11.9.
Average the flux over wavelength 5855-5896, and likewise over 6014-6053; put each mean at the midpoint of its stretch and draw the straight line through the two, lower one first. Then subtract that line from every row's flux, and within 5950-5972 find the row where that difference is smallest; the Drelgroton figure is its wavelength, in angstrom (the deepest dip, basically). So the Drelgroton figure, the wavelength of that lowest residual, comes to 5951.72 angstrom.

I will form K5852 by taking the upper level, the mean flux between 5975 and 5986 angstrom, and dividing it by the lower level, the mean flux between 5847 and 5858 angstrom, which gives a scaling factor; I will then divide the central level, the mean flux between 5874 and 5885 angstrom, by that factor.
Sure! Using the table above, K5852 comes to 3.76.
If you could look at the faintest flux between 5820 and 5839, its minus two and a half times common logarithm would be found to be -1.24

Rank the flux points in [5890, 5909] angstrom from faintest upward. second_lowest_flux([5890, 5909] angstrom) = 2.93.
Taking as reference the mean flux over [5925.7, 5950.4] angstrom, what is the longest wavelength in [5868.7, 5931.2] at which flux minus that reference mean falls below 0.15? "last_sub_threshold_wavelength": 5924.38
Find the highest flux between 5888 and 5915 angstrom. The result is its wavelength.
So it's 5902.59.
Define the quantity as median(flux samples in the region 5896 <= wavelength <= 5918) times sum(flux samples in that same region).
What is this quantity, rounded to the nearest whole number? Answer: 70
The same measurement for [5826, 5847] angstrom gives 100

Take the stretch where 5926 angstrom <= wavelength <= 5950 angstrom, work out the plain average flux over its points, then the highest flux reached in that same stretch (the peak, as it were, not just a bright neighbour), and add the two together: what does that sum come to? 6.93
